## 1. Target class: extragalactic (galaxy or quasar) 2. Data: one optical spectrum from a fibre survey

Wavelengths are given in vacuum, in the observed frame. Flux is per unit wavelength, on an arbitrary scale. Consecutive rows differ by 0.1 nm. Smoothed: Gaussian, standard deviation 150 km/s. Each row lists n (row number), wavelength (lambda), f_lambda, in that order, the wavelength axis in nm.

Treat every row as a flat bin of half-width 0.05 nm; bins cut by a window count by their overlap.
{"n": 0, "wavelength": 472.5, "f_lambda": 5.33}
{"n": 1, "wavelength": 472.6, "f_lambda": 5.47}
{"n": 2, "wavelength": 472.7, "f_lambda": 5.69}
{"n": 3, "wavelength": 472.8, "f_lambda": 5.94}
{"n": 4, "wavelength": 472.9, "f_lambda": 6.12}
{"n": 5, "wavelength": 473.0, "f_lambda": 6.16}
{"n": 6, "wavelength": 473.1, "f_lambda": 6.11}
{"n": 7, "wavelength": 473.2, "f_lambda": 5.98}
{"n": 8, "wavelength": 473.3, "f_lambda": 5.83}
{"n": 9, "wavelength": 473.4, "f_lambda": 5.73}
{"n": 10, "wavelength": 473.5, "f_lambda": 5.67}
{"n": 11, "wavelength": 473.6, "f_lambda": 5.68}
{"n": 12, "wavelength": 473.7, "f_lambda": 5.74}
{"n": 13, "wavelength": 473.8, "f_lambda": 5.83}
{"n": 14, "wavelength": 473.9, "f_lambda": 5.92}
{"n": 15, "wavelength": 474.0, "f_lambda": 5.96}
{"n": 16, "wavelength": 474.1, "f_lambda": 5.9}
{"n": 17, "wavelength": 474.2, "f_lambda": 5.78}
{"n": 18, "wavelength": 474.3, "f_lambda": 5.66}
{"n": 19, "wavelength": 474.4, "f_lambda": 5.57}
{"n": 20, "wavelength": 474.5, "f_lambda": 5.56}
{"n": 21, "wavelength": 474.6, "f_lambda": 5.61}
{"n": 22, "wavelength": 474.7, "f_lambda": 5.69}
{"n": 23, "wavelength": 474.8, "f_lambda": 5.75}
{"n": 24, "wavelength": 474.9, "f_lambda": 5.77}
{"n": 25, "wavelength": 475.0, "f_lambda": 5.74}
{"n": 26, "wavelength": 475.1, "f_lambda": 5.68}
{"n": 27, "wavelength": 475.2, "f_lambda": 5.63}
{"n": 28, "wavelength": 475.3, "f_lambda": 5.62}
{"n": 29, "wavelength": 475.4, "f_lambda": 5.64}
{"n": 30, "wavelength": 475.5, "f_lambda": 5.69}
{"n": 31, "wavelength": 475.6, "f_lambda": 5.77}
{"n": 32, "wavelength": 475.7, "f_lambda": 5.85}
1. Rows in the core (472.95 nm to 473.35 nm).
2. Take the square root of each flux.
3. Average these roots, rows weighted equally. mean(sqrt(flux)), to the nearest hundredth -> 2.45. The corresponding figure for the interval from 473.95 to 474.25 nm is 2.42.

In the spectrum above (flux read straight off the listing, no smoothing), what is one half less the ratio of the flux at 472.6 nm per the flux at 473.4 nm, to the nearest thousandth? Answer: -0.455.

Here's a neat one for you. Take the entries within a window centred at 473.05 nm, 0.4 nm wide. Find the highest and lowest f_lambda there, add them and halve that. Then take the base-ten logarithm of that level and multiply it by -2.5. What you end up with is -1.96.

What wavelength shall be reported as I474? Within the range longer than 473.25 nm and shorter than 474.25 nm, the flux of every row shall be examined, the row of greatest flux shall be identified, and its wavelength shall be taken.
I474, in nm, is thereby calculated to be 474.0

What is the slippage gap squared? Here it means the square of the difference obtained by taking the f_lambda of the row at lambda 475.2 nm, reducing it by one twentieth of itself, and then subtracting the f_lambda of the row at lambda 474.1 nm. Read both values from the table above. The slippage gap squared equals 0.30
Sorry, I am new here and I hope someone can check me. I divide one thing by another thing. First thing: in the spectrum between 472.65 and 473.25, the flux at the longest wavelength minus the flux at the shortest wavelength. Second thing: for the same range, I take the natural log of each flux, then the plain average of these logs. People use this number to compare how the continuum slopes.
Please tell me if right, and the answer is 0.16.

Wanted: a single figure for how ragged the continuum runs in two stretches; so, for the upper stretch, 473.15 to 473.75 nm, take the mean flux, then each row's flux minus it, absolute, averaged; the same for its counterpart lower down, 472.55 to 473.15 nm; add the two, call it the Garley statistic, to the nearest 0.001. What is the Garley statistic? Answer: 0.312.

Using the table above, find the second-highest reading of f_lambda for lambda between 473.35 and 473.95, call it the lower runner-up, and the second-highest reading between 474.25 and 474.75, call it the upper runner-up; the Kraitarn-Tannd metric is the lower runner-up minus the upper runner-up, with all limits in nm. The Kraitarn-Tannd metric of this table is 0.17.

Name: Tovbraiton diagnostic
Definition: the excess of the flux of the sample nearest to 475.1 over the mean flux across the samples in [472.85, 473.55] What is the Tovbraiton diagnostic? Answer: -0.263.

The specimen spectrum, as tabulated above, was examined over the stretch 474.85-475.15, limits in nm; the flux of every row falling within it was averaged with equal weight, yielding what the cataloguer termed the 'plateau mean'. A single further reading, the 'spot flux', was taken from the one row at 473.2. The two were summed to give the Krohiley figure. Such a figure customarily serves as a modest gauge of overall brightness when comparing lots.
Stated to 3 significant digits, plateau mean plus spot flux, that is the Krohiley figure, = 11.7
